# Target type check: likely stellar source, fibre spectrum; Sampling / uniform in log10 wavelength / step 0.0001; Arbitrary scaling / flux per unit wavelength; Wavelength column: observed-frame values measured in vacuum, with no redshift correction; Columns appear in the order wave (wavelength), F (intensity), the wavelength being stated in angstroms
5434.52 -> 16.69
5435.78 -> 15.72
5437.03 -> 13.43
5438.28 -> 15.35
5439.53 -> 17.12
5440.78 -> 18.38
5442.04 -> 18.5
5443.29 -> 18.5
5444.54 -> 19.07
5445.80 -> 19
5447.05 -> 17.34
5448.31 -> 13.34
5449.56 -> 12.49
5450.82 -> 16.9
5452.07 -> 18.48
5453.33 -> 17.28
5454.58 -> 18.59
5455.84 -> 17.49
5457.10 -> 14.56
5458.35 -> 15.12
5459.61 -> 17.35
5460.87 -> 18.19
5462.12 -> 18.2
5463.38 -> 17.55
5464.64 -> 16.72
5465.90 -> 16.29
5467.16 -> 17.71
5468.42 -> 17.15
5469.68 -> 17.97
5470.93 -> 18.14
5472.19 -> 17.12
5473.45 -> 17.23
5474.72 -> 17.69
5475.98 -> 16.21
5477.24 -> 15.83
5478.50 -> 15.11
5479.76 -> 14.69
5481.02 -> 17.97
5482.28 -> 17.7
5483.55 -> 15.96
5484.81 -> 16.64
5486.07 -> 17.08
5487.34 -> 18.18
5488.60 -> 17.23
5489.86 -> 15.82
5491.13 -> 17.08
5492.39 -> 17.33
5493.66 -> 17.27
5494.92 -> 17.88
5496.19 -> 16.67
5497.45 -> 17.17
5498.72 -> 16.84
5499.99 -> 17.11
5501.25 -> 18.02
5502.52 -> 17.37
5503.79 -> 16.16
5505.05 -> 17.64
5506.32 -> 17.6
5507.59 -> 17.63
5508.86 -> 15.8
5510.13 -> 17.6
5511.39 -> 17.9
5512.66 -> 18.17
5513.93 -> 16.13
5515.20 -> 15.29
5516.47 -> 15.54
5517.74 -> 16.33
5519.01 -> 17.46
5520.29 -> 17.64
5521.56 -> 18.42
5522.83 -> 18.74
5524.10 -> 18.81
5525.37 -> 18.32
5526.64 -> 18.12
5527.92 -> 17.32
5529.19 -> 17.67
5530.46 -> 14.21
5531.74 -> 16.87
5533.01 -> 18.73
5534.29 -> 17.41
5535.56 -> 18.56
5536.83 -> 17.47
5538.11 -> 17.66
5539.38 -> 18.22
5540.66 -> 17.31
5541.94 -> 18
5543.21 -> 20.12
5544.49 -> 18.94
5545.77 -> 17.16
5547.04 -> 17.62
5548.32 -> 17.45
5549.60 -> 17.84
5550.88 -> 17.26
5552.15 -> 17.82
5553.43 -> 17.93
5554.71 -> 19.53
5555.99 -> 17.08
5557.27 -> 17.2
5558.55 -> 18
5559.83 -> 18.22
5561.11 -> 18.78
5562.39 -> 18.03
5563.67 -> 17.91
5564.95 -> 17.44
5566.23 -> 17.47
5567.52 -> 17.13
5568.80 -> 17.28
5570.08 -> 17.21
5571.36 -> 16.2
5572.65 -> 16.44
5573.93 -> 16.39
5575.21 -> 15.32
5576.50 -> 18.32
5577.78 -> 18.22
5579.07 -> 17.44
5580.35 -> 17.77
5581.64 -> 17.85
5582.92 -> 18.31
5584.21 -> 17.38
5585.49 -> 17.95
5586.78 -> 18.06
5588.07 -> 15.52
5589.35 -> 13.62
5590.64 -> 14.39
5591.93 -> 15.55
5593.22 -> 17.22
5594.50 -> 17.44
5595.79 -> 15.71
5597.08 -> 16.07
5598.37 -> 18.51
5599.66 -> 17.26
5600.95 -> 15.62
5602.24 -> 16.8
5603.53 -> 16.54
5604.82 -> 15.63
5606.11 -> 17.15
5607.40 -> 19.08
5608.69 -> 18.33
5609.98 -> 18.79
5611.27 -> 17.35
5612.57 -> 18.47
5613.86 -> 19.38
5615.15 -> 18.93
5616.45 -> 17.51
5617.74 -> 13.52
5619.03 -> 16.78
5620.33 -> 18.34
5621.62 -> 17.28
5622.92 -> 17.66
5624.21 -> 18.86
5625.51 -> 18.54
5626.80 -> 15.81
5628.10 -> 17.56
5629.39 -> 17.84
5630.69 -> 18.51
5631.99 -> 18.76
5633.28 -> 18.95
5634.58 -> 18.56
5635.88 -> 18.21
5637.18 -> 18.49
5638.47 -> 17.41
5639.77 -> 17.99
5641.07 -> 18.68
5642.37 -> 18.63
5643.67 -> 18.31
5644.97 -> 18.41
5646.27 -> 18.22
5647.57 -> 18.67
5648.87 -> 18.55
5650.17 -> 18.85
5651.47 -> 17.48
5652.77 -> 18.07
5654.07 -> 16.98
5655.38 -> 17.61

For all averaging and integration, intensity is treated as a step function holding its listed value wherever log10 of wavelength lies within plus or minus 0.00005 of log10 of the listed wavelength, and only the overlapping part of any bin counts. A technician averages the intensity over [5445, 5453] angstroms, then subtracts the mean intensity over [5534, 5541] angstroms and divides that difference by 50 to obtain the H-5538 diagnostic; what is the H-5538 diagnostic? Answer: -0.030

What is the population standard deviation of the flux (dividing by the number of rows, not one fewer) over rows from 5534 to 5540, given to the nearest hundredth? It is 0.45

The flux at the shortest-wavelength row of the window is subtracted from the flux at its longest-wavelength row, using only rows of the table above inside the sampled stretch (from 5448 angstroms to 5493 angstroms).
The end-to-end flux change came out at 4.0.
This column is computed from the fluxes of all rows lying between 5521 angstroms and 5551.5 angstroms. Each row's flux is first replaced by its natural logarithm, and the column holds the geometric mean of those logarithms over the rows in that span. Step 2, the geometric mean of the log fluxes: 2.88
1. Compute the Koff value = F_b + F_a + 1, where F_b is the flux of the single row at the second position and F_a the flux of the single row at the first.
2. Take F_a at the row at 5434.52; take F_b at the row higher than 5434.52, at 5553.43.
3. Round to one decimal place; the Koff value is 35.6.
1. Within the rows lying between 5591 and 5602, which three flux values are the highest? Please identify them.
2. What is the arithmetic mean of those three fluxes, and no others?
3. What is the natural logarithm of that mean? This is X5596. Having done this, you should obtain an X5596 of 2.88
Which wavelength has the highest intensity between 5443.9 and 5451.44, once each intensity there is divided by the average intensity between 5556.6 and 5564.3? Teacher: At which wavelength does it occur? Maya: 5444.54 angstroms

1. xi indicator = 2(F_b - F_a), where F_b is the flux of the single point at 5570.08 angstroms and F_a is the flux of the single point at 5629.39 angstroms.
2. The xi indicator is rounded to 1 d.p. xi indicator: -1.3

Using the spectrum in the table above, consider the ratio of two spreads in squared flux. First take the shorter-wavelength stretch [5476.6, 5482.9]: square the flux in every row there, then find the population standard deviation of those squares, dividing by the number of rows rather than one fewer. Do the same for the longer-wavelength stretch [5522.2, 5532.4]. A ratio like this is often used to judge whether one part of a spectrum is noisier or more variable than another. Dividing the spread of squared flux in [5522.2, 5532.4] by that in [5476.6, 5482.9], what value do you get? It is 1.0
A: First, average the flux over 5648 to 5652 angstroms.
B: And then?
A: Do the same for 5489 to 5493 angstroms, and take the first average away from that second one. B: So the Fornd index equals -1.6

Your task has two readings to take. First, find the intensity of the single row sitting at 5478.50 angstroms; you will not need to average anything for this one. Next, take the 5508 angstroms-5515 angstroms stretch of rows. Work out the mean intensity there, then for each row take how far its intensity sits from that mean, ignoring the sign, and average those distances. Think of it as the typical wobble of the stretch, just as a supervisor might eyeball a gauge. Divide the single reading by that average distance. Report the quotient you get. 16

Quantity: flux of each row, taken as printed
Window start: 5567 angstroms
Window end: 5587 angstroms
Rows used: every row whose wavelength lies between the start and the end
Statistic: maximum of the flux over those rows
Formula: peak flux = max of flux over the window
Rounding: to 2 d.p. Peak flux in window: 18.32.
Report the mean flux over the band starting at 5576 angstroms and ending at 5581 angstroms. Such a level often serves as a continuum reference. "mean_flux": 17.9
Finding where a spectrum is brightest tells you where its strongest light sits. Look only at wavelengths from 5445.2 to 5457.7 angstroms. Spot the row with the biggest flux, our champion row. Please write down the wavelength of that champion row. 5445.80 angstroms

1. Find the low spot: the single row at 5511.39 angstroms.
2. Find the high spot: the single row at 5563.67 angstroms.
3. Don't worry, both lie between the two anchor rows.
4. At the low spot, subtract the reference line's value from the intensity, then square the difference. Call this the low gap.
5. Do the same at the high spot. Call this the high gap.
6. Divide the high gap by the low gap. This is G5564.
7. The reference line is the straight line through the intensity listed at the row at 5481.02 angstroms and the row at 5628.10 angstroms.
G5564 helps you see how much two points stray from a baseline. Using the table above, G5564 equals 135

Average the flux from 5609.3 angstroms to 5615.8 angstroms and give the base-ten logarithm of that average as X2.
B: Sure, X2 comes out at 1.27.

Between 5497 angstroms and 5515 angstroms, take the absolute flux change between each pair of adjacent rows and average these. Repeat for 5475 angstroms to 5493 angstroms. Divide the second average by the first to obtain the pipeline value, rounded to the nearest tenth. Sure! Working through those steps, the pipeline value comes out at 1.2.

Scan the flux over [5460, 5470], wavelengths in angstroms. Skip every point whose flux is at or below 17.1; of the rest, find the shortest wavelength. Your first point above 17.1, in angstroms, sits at 5460.87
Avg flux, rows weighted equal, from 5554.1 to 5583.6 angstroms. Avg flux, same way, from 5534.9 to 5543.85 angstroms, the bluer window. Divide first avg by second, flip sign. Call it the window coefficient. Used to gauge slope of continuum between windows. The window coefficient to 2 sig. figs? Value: -0.96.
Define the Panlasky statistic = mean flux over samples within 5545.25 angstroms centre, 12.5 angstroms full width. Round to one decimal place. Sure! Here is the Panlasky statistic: 18.0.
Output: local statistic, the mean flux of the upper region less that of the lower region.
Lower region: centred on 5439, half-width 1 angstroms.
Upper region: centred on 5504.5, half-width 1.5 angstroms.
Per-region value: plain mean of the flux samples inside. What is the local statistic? 0.7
